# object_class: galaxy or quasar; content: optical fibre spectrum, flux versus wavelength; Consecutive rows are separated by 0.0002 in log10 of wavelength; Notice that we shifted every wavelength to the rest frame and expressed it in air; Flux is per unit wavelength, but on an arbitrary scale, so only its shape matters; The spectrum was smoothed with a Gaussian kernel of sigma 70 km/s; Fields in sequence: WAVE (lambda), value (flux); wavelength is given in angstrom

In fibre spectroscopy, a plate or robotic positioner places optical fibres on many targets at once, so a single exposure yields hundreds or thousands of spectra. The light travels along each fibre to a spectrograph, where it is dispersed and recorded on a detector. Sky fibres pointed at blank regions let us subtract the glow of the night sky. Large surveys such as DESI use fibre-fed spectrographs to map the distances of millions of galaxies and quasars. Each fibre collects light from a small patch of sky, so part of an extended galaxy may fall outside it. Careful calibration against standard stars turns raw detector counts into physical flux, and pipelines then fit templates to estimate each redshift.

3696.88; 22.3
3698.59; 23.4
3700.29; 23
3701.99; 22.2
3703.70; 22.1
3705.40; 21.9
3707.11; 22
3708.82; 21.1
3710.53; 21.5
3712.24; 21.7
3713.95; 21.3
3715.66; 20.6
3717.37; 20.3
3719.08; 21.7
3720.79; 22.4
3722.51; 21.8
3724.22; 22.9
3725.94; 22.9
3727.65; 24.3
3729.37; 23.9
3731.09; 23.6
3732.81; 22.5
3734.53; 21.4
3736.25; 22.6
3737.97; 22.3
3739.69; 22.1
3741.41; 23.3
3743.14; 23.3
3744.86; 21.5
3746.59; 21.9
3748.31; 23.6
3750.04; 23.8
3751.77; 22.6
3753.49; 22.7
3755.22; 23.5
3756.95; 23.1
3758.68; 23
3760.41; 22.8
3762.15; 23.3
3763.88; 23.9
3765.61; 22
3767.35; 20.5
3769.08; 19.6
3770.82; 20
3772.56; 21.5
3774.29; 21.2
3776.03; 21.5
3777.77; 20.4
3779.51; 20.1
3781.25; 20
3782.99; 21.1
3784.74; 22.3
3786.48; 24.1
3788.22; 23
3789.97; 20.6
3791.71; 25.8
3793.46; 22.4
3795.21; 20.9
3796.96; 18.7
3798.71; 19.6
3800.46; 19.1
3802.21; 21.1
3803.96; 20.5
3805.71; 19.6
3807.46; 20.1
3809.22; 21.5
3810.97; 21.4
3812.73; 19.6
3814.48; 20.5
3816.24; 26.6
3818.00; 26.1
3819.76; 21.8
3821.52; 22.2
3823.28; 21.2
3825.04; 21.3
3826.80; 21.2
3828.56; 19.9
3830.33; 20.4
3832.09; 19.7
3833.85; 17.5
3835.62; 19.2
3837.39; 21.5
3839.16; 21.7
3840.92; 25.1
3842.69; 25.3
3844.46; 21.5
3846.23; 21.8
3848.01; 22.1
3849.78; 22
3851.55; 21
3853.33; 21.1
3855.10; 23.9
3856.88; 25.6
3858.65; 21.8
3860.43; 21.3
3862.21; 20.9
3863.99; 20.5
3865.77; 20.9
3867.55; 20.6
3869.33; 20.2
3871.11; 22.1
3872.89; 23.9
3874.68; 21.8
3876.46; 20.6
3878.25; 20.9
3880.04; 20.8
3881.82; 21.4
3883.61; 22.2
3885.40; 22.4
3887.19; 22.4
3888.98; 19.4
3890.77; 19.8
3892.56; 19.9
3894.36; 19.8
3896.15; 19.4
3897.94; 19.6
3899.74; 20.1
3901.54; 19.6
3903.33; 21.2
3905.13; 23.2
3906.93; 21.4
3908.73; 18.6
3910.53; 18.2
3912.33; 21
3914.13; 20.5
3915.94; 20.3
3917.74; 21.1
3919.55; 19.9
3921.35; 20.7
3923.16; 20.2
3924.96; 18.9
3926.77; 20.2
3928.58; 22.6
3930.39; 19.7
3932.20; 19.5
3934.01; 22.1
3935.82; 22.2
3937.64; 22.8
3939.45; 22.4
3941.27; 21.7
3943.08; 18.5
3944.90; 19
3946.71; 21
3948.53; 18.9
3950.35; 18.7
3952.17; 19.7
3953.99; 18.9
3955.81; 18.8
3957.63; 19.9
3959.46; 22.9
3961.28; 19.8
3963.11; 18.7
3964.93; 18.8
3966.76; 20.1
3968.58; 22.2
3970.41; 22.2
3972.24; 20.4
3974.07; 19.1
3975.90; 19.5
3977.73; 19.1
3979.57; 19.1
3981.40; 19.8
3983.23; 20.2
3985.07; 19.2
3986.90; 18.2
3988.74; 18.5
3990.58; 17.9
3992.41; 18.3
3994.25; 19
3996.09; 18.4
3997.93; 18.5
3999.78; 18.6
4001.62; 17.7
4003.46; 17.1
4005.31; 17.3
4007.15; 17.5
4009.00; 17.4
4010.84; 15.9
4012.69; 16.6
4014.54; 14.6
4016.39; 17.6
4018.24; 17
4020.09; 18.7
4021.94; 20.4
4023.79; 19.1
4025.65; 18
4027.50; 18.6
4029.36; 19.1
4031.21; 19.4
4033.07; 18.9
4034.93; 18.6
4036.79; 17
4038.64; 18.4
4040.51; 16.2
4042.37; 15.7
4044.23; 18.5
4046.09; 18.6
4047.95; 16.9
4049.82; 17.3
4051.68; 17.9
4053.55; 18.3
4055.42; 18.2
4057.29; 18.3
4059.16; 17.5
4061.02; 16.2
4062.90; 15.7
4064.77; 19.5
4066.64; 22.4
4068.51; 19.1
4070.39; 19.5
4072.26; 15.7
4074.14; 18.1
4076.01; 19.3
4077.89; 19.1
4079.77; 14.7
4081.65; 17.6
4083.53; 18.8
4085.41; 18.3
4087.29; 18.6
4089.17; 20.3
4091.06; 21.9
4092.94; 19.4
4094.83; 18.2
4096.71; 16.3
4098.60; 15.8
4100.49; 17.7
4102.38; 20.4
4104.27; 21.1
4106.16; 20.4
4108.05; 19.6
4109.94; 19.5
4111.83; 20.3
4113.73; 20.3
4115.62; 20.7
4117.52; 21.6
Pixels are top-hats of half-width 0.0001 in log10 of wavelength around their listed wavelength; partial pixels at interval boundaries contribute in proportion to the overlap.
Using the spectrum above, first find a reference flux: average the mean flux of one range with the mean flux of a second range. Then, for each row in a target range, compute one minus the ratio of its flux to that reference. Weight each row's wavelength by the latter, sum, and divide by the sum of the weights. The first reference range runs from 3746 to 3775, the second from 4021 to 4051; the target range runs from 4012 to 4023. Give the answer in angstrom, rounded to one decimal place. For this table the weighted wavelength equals 4015.6 angstrom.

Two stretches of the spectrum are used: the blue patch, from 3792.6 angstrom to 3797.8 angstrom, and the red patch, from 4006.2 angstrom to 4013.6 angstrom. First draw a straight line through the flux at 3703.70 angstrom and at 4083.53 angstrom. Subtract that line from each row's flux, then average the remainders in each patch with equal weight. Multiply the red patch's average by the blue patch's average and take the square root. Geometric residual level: 1.3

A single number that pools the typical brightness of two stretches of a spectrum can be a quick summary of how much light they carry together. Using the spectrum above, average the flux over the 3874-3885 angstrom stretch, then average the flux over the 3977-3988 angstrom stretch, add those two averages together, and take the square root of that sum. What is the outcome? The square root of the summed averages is 6.37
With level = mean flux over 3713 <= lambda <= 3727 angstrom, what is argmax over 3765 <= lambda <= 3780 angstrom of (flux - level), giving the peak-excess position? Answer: 3765.61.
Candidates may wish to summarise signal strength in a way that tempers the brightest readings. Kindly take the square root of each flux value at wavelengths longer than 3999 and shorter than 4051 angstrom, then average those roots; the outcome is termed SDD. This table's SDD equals 4.2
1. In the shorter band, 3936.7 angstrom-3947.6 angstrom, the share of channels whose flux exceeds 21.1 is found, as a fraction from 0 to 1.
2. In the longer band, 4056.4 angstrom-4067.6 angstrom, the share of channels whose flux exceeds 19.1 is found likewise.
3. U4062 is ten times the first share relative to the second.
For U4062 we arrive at 15.0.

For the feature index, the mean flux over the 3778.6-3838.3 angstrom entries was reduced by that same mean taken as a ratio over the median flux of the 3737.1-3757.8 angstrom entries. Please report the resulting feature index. 20.3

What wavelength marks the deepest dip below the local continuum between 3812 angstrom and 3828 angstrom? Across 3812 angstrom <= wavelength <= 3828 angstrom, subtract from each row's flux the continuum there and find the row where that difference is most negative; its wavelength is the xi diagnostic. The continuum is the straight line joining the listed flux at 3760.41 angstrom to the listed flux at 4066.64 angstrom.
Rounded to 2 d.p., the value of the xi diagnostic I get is 3812.73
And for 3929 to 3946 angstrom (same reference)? 3943.08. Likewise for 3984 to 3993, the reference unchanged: 3990.58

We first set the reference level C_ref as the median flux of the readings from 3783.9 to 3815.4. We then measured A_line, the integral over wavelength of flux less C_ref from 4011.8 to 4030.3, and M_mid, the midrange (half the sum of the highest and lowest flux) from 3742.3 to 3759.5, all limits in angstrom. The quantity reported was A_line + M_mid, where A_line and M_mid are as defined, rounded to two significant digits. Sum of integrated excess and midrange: -29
